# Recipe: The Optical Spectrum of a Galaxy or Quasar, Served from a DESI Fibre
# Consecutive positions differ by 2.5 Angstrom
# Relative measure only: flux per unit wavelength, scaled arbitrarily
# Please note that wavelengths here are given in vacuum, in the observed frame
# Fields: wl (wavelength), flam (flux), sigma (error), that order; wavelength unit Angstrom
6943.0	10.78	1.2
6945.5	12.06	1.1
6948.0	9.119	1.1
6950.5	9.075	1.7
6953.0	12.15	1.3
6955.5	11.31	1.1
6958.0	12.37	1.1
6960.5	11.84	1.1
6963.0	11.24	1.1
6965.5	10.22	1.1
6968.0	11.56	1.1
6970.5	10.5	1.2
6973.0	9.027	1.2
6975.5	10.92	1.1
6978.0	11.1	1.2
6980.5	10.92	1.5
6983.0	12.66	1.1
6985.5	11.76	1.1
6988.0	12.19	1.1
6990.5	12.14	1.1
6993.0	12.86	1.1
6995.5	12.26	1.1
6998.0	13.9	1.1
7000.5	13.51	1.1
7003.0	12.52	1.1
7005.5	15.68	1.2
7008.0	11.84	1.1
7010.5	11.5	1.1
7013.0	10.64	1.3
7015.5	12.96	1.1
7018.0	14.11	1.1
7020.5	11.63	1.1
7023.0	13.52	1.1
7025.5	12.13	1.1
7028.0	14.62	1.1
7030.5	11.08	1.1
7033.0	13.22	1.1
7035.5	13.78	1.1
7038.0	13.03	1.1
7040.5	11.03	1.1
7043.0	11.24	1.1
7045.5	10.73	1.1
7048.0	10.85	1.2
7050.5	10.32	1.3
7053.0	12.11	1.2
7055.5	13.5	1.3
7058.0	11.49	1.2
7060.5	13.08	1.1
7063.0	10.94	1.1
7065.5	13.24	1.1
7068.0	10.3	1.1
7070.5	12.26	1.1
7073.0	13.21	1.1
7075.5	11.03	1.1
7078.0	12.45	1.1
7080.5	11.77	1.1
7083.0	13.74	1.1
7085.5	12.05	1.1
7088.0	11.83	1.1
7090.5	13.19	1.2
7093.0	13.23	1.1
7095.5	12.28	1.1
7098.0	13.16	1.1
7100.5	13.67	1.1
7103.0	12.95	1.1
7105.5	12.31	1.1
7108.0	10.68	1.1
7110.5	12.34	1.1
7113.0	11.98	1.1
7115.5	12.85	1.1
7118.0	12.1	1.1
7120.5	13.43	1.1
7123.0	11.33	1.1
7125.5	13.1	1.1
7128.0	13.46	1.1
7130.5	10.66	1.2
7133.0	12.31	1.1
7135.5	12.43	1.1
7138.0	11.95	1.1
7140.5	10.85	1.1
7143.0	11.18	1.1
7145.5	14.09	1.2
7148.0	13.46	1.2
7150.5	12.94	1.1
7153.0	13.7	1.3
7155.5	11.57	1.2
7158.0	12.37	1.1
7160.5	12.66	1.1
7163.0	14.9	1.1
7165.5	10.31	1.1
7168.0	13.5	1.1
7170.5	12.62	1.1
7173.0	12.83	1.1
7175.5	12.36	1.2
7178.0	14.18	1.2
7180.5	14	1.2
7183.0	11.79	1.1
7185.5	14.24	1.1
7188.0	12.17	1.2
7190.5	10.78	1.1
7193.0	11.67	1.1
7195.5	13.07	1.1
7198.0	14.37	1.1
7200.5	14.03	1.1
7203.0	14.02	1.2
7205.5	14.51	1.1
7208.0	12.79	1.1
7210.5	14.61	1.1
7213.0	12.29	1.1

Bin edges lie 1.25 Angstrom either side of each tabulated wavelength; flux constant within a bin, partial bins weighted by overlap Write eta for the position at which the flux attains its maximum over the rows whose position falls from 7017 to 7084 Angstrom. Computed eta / 7028.0 Angstrom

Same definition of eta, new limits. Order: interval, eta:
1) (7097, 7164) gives 7163.0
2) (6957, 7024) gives 7005.5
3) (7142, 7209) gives 7163.0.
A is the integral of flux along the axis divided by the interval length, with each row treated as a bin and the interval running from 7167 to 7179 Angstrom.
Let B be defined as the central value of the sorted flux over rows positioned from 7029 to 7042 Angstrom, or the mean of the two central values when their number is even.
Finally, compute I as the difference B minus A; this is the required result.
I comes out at 0.0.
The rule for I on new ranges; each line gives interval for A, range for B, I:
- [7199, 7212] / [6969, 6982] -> -3.0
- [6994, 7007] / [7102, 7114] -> -1.2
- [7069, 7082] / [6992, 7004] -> 0.7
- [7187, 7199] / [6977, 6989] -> -0.6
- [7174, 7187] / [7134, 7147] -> -1.3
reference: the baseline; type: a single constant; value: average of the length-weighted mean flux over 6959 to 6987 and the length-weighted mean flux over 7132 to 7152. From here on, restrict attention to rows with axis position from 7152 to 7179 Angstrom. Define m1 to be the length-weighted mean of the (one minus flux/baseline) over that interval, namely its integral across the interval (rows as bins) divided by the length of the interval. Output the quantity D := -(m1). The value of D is 0.089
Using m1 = -0.09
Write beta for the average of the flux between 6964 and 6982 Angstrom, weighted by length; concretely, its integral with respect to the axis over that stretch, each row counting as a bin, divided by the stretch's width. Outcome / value 10.6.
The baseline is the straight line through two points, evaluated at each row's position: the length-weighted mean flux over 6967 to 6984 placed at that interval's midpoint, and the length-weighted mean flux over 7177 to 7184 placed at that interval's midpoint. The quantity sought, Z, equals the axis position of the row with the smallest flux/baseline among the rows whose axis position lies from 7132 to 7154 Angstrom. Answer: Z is 7140.5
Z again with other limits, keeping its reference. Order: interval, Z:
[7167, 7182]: 7175.5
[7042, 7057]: 7050.5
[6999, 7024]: 7013.0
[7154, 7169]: 7165.5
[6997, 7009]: 7008.0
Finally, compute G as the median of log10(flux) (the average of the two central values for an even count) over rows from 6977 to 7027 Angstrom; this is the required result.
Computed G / 1.09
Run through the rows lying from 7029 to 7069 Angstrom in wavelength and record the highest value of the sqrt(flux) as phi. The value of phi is 3.71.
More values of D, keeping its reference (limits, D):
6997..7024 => 0.096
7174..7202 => 0.104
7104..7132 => 0.039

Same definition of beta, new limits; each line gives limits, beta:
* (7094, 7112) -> 12.5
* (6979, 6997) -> 12.1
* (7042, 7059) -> 11.5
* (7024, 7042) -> 12.7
